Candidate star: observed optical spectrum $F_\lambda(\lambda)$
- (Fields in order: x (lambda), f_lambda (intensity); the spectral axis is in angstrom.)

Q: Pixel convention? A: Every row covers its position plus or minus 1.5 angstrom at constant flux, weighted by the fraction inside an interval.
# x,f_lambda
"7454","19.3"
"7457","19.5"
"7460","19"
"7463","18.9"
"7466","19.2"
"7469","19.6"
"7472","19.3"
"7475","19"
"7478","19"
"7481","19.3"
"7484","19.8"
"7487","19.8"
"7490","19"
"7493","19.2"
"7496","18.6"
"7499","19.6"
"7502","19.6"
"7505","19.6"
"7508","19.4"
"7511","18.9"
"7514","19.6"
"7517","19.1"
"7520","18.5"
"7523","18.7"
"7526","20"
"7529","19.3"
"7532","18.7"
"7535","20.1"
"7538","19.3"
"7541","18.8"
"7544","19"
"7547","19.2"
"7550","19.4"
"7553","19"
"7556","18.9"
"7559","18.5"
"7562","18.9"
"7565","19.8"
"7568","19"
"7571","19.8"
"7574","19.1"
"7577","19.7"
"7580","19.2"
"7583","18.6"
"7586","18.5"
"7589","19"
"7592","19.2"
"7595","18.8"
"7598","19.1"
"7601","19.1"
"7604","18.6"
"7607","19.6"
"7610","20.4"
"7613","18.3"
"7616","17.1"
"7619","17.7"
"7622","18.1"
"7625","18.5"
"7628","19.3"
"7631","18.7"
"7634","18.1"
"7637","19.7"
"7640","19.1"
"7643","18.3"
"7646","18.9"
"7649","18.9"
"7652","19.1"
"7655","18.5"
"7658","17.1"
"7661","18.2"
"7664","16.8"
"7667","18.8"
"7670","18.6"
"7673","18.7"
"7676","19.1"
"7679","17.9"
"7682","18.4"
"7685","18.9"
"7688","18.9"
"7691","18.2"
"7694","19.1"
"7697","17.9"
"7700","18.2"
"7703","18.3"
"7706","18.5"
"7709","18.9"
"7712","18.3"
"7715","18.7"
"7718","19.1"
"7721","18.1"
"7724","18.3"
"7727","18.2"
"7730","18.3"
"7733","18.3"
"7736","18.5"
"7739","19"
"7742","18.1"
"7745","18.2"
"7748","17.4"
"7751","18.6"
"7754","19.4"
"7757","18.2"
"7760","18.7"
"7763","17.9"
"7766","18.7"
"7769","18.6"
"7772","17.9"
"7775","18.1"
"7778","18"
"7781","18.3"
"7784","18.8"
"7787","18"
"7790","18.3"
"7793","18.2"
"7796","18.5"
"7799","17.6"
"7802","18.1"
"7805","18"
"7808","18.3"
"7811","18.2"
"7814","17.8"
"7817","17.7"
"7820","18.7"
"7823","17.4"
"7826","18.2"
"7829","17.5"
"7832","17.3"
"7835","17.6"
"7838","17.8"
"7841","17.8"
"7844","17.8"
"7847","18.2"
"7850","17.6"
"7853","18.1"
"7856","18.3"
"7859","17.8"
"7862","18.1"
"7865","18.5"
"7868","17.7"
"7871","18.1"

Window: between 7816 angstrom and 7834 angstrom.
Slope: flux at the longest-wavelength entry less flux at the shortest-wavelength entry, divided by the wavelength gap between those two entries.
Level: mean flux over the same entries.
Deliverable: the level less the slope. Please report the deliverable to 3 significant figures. 17.8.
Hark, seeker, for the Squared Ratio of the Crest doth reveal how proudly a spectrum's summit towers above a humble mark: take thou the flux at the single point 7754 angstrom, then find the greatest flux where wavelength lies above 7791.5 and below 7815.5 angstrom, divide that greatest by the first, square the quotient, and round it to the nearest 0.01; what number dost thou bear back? 0.91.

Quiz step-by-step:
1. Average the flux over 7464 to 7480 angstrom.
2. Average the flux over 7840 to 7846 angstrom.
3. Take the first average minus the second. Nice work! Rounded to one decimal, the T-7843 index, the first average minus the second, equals 1.4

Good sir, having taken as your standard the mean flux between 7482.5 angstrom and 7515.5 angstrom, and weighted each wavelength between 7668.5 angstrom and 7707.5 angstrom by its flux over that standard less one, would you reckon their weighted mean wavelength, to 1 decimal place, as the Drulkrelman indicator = 7689.5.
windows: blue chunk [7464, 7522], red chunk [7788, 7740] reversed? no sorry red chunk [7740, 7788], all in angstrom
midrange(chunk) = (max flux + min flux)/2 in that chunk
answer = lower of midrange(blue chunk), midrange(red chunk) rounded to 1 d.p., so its 18.4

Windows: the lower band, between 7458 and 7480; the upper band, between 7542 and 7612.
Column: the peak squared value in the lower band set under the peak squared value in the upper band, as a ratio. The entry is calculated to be 1.08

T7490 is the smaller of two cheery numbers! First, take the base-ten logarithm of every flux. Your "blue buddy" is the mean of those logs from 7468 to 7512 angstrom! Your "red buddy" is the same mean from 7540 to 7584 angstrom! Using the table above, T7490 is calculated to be 1.28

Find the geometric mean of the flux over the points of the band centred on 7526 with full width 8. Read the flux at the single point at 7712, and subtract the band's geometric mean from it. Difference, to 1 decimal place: -1.0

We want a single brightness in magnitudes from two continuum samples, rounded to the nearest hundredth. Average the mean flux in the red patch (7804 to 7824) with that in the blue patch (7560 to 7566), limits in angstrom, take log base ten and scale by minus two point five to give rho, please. -3.18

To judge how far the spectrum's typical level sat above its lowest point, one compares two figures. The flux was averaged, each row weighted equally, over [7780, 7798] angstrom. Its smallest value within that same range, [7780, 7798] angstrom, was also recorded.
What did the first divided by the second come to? 1.02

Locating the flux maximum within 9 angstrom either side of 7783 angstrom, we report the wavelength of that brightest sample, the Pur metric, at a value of 7784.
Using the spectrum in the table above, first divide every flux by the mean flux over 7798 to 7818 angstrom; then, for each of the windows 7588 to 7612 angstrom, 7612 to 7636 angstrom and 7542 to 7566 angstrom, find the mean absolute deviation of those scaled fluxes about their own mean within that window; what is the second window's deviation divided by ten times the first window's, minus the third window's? 0.11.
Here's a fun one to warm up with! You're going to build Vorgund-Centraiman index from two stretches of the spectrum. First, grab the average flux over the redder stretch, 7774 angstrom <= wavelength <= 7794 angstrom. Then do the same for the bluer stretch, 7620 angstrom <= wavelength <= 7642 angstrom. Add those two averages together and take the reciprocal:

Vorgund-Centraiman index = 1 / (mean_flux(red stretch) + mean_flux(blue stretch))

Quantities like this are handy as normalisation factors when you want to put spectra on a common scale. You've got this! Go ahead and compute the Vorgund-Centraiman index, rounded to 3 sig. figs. 0.0270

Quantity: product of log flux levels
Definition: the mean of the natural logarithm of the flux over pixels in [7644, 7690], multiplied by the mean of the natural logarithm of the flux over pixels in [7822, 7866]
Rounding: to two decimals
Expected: 8.40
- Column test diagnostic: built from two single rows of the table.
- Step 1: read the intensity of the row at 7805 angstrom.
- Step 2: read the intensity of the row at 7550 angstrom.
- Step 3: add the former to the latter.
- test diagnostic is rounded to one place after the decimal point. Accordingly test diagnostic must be 37.4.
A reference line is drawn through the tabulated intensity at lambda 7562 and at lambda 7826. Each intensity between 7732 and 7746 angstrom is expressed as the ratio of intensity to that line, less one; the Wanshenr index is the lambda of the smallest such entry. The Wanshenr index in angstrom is 7742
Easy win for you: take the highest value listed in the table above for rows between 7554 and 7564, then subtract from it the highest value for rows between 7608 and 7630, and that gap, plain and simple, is -1.50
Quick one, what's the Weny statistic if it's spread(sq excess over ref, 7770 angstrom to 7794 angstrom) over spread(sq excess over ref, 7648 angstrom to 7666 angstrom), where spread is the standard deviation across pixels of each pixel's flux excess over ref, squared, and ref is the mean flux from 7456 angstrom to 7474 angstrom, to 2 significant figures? 0.20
